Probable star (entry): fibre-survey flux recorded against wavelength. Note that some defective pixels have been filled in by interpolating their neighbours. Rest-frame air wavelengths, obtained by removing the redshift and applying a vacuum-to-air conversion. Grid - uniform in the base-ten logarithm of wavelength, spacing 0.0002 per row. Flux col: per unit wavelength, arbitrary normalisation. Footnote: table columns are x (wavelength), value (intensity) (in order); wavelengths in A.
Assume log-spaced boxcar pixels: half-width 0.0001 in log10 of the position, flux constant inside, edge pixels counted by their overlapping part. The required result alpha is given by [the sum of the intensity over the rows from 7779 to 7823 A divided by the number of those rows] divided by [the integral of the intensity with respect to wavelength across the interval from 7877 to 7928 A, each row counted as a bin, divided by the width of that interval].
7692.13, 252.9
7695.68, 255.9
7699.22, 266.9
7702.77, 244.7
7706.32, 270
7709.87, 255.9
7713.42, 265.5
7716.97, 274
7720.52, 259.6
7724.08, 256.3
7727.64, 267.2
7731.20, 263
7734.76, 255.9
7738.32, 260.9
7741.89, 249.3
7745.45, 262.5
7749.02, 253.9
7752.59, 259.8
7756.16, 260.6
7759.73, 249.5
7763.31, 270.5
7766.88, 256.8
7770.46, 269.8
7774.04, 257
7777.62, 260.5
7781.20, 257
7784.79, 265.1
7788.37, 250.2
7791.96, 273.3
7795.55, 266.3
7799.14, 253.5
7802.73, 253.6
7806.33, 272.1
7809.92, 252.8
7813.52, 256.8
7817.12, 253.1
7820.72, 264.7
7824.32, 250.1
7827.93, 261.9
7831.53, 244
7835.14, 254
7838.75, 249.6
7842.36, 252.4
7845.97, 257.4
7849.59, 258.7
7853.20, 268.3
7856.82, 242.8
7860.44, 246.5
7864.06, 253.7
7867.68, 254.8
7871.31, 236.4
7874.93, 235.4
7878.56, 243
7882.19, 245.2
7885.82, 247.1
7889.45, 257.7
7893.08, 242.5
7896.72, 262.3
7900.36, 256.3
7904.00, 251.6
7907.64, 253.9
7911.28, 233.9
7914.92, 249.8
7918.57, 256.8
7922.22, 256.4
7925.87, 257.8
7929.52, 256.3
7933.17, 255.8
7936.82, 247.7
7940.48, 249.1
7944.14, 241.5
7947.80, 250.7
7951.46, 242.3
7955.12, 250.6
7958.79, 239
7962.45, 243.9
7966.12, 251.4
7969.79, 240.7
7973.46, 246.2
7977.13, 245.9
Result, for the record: 1.03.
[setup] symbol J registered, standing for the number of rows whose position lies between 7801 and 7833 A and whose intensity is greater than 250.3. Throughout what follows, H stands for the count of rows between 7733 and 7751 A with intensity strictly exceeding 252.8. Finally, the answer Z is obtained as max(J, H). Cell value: 7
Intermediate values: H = 4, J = 7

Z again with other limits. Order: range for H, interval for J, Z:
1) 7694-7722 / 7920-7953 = 7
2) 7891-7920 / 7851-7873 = 4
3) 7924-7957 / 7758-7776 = 4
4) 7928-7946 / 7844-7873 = 5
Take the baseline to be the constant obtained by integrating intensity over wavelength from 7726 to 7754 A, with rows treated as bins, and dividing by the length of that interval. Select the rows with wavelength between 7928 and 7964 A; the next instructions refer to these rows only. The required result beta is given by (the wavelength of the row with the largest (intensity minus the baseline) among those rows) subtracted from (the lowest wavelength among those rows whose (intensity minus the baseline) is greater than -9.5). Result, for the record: 0.0 A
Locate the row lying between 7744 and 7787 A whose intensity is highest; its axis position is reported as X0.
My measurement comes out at 7763.31 A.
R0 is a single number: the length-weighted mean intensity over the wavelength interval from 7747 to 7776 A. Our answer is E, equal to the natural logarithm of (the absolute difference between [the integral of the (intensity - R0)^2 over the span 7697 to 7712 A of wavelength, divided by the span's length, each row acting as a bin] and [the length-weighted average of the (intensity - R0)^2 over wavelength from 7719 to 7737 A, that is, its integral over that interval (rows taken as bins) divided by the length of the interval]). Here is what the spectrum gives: 4.3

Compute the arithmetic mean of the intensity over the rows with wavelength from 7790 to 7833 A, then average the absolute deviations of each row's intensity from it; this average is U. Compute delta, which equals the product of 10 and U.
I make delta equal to 76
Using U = 7.6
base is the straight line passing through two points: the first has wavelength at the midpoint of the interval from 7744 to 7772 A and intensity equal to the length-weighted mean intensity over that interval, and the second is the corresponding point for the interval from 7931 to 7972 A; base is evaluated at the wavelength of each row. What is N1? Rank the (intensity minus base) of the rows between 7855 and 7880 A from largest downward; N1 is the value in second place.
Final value 1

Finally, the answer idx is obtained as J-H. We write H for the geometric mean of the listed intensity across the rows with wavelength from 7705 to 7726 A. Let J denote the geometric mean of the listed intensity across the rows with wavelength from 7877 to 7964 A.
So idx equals -14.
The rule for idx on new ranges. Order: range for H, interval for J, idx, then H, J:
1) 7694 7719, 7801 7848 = -6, 262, 255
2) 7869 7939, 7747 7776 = 10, 250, 260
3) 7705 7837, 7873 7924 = -10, 260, 249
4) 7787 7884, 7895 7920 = -2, 254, 252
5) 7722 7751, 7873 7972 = -10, 259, 249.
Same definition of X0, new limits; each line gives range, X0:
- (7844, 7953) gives 7853.20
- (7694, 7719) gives 7716.97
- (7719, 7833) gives 7791.96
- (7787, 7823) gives 7791.96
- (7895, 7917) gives 7896.72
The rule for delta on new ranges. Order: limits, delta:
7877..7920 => 64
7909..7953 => 58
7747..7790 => 52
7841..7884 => 80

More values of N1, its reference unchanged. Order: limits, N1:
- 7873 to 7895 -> -4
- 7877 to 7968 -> 9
